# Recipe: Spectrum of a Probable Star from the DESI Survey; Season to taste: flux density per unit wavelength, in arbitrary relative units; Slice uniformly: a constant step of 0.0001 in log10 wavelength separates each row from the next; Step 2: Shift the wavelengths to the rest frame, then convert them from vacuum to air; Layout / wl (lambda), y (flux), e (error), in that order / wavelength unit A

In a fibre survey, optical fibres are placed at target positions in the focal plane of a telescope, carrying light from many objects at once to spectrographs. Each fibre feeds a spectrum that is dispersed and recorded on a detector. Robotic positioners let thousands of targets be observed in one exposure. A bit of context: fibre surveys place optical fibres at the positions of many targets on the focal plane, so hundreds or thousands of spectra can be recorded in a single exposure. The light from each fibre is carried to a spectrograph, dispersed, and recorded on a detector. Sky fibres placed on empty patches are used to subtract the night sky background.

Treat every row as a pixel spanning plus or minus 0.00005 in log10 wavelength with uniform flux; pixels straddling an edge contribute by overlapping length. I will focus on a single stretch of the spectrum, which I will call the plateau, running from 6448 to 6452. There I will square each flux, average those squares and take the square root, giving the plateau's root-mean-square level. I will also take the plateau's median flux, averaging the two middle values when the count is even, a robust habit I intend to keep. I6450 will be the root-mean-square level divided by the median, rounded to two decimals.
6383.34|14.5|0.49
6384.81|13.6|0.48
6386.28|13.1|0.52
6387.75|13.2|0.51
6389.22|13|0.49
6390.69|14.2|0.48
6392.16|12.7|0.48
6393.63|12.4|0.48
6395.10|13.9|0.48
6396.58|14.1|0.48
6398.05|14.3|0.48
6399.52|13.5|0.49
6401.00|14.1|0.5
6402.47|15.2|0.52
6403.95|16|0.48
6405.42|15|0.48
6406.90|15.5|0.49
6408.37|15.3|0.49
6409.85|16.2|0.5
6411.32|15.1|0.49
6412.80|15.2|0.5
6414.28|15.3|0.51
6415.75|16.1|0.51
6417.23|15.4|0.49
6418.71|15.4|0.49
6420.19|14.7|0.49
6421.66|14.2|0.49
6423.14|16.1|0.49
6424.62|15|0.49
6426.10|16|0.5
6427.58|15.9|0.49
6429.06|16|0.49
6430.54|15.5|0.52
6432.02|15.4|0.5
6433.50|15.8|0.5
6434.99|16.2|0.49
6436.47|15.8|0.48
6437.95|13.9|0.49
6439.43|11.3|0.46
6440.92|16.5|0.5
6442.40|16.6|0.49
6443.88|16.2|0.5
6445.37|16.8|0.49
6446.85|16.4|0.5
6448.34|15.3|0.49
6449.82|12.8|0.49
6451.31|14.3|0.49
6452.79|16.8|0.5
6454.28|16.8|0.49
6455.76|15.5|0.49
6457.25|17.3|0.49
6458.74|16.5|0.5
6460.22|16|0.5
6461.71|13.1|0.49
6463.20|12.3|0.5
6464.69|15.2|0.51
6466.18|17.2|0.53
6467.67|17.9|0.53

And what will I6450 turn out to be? 0.99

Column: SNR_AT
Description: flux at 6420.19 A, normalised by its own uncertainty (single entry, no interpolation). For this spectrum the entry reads 30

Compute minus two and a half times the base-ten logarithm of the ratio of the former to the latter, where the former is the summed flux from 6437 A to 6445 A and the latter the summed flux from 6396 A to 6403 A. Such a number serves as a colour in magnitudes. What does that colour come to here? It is -0.05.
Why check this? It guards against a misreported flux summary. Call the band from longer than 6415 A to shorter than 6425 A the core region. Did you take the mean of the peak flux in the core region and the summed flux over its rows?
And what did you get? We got 61.5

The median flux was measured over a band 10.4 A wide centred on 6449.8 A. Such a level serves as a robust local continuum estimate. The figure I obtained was 16.4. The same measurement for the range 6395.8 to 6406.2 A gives 14.3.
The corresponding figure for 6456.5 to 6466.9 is 16.0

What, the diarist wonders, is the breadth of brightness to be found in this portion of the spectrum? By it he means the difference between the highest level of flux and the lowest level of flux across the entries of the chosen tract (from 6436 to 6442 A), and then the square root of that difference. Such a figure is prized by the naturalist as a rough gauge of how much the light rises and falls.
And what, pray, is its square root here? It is 2.28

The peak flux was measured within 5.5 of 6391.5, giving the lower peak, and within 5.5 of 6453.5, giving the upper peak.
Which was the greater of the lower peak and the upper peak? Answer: 17.3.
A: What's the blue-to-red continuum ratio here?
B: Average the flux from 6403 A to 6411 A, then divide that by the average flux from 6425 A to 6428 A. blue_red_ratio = 0.98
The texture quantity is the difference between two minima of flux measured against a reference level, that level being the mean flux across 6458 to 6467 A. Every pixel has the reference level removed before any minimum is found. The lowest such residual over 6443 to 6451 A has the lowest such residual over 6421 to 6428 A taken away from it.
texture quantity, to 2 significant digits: -1.4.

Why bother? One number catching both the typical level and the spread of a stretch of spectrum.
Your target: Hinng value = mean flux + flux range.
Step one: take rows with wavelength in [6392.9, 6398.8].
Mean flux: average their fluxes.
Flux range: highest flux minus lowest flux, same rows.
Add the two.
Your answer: 15.6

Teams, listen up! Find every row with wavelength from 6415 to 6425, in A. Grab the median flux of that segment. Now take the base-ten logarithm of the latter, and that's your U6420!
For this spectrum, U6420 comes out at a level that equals 1.188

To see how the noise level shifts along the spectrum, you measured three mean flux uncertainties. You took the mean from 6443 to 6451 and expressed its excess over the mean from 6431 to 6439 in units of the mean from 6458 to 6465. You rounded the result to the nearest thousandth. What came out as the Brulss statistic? 0.004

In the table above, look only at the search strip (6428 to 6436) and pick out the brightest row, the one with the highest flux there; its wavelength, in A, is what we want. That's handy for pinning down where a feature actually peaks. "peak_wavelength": 6434.99 A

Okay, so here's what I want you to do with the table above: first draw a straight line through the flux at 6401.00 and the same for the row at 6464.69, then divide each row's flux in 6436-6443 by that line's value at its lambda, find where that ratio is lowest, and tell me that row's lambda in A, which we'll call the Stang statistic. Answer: 6439.43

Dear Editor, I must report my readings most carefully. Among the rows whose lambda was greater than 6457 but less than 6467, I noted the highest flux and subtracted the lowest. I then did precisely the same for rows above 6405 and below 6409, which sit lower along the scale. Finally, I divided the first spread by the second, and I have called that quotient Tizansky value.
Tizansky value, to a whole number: 10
